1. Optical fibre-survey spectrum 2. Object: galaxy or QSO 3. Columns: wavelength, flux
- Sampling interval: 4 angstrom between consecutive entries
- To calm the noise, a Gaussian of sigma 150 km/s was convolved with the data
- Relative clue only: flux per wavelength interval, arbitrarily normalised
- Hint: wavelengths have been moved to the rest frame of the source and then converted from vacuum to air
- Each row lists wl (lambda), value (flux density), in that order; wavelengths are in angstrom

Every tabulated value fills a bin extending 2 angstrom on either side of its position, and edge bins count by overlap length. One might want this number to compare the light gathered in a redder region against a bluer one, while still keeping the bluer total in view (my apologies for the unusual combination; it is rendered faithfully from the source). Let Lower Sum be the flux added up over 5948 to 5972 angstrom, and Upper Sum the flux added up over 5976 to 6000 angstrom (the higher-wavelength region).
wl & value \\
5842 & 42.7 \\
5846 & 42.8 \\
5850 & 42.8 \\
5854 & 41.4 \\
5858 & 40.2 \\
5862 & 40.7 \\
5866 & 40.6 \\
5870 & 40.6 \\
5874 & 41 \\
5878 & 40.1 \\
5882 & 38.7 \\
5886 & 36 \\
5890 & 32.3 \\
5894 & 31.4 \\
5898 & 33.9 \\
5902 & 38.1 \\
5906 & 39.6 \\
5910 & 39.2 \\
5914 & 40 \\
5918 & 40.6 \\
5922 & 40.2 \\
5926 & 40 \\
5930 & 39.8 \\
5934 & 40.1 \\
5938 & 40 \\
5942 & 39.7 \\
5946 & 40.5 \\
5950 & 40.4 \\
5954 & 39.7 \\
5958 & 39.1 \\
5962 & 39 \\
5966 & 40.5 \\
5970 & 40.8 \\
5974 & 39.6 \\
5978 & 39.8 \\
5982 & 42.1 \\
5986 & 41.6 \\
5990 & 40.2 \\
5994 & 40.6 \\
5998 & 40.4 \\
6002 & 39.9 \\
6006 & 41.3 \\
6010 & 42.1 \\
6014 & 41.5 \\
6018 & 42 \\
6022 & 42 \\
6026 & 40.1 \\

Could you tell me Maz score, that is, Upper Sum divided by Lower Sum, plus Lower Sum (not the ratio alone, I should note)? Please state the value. 241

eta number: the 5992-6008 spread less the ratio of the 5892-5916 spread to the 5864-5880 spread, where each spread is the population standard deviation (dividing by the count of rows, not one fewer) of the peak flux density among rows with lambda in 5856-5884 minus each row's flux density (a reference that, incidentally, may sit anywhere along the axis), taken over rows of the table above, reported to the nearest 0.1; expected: -9.6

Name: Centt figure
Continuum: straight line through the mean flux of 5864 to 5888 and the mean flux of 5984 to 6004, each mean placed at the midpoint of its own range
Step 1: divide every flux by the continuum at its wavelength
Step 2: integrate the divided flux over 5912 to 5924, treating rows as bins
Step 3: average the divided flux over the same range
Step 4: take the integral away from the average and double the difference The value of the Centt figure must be -22.2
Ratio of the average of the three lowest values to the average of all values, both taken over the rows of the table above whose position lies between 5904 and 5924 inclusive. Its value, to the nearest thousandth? 0.992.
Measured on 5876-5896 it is 0.931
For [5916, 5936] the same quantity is 0.996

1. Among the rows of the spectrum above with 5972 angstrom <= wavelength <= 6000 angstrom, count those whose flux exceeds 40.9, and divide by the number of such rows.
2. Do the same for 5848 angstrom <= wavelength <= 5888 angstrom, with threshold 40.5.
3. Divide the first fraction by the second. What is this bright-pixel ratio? 0.5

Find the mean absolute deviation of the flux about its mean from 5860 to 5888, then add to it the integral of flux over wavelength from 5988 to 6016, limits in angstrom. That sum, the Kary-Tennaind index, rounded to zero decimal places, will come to 1145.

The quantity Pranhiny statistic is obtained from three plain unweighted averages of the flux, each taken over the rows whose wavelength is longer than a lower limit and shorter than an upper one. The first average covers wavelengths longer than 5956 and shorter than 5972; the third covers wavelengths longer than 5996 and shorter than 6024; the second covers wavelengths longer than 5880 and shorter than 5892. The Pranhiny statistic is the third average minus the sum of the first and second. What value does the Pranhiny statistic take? -34.2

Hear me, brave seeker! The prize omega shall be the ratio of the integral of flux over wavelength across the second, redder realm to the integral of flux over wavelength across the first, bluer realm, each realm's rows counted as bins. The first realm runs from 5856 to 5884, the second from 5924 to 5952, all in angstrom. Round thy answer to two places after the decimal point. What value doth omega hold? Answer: 1.00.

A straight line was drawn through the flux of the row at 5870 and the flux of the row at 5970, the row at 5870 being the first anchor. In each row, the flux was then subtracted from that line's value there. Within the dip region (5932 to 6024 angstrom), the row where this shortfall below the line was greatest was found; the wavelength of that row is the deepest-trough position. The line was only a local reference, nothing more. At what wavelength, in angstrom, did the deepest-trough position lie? 5962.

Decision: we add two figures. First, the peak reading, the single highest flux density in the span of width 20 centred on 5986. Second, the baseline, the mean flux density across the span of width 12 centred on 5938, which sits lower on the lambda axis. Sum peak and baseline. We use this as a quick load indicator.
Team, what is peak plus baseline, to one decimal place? 82.0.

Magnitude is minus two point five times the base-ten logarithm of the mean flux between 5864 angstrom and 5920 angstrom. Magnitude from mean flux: -3.95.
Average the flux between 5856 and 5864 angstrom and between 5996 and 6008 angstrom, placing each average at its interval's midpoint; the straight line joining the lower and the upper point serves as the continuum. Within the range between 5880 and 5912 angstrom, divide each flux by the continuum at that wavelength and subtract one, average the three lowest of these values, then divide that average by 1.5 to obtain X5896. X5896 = -0.131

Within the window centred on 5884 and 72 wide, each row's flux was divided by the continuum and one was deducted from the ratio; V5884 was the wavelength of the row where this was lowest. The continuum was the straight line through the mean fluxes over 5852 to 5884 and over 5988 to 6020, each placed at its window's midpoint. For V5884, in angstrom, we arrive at 5894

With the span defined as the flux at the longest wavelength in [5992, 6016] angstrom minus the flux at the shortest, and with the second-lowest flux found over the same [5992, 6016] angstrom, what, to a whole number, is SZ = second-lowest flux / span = 45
